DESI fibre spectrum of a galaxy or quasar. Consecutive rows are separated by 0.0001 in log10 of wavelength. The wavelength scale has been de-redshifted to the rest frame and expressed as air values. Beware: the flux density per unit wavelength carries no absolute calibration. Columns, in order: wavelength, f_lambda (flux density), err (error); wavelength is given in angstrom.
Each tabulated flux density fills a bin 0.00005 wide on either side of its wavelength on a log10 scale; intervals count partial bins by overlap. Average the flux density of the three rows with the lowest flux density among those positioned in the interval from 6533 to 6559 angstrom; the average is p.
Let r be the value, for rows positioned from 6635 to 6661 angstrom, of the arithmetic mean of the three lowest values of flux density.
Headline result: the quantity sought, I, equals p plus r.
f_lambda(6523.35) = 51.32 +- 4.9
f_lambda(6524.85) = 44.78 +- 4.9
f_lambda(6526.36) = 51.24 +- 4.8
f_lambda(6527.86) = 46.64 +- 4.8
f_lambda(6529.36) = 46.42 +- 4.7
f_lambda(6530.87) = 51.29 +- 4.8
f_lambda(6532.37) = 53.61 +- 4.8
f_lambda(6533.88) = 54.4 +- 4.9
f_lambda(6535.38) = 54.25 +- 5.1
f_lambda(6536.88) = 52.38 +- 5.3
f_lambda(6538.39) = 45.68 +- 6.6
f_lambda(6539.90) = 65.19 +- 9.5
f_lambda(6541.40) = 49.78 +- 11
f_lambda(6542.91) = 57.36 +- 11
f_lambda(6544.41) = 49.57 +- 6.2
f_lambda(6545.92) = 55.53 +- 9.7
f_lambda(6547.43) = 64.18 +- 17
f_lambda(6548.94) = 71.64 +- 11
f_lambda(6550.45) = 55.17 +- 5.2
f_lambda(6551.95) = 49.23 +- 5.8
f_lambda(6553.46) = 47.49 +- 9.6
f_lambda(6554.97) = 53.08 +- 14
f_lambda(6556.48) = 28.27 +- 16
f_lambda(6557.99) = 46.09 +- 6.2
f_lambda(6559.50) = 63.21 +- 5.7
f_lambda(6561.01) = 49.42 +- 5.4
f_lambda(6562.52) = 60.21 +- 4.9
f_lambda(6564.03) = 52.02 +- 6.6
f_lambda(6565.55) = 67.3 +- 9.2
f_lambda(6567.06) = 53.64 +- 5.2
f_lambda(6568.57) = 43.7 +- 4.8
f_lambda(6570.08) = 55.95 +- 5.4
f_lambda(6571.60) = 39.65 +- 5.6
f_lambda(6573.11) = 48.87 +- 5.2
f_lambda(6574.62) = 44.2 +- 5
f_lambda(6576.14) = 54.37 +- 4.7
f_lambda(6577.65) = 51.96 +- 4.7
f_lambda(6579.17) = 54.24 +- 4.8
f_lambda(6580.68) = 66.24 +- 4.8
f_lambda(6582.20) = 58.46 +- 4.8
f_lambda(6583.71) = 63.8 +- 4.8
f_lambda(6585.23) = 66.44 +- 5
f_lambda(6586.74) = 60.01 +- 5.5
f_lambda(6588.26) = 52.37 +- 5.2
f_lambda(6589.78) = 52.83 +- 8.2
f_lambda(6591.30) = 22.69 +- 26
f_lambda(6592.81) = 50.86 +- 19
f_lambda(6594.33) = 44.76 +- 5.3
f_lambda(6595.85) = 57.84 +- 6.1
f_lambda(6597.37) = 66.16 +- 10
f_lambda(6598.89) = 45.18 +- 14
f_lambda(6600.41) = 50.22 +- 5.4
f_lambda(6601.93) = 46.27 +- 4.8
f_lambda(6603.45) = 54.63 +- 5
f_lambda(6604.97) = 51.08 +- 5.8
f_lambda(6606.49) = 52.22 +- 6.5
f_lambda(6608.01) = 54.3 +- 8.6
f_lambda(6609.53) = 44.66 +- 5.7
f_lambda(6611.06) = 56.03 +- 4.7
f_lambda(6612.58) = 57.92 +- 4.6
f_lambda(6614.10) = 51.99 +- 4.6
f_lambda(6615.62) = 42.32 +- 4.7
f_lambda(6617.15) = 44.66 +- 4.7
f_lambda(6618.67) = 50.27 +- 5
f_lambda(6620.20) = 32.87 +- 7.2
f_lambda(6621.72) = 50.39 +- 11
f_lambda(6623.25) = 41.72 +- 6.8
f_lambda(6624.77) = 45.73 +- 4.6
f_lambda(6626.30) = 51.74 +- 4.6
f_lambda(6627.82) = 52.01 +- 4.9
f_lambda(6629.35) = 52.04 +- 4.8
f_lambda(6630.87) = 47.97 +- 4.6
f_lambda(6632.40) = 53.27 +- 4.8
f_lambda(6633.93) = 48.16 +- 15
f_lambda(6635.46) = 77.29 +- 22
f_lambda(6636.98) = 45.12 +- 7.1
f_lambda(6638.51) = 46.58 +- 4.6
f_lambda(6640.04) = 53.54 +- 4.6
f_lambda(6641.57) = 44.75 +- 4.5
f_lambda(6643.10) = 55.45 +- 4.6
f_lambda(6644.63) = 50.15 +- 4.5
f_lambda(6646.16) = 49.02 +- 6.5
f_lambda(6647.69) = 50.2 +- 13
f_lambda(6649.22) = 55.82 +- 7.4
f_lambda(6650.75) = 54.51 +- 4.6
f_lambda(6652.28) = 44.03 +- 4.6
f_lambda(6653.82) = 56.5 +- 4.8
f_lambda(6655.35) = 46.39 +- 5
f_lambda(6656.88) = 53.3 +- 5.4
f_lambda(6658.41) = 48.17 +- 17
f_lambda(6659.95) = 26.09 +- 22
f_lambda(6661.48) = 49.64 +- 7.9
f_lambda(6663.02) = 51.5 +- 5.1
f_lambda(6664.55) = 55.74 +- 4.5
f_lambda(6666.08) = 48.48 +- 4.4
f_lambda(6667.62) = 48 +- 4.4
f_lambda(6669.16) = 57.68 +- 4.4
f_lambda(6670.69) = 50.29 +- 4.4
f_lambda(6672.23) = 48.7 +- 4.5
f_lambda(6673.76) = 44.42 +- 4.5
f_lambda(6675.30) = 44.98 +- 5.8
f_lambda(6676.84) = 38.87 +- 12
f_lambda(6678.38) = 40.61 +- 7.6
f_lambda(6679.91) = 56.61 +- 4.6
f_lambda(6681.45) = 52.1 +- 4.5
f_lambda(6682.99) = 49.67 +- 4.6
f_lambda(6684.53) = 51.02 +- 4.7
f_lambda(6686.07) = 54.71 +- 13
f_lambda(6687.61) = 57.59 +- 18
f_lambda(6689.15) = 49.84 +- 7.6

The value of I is 78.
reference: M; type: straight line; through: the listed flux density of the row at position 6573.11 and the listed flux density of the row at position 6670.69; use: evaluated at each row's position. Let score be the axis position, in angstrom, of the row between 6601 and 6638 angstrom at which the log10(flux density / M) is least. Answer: 6620.20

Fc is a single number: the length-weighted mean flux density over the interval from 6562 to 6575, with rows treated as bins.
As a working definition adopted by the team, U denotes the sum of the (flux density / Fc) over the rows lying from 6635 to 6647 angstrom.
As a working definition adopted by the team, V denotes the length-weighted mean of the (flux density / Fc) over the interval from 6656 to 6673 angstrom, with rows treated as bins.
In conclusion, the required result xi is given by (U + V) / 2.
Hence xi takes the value 5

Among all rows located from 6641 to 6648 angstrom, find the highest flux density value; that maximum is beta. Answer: 55.45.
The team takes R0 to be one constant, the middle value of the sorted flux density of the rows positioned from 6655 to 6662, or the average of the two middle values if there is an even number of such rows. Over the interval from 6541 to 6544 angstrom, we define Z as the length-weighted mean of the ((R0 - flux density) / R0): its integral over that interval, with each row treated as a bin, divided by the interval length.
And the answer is -0.11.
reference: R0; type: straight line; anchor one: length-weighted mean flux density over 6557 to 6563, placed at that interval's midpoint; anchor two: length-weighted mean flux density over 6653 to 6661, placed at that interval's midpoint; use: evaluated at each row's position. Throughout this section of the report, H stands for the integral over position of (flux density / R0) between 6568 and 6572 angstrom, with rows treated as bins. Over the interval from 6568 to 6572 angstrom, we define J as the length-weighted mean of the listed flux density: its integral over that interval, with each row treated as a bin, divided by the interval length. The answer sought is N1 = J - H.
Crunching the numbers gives 44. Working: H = 3.6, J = 47.1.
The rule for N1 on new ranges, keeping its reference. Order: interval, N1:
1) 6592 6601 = 43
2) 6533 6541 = 46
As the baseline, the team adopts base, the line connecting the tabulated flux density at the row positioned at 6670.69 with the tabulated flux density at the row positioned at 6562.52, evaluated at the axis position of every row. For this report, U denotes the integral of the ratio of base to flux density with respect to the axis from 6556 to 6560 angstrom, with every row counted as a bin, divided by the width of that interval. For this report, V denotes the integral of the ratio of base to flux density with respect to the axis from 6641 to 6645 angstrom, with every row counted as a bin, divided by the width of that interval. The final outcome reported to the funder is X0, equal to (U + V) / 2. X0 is 1.26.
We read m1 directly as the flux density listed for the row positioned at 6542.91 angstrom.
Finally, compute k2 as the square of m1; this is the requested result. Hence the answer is 3290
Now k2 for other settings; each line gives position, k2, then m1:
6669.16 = 3327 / 57.68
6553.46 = 2255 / 47.49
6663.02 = 2652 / 51.5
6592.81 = 2587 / 50.86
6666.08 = 2350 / 48.48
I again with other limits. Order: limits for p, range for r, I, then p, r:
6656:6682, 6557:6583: 78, 35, 42.5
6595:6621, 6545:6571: 79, 40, 39.4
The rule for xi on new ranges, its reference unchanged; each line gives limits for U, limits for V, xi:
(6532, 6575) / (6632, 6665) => 15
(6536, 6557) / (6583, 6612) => 8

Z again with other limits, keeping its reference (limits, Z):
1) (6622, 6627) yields 0.03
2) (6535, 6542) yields -0.11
